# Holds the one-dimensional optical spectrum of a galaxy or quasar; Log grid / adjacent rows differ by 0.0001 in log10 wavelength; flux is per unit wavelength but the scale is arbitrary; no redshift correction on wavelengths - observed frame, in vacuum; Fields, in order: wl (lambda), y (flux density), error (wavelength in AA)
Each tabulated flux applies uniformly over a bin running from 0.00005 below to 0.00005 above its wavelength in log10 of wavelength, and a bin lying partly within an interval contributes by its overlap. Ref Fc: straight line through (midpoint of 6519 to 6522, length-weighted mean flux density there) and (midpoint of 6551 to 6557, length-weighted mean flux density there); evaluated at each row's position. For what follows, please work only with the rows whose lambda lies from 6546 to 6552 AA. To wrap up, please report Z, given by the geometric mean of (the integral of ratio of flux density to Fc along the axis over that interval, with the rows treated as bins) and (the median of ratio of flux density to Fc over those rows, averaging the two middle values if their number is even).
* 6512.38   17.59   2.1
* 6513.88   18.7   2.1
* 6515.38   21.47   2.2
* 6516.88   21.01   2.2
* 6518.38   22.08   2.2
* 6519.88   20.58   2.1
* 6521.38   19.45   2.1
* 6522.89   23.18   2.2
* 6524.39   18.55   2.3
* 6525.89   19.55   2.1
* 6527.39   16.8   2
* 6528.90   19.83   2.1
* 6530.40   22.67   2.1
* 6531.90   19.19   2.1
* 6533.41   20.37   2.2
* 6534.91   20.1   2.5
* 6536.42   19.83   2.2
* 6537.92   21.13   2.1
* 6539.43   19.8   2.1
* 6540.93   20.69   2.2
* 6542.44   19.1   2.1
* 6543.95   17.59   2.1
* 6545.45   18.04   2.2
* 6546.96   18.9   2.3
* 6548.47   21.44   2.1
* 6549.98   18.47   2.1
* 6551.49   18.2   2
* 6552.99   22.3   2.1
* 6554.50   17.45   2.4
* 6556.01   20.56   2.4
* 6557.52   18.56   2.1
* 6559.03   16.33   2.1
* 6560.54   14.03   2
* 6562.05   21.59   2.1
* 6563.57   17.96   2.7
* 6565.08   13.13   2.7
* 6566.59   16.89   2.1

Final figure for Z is 2.35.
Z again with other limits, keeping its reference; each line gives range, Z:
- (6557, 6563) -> 2.19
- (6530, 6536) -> 2.49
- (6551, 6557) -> 2.43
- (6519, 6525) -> 2.46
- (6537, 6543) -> 2.49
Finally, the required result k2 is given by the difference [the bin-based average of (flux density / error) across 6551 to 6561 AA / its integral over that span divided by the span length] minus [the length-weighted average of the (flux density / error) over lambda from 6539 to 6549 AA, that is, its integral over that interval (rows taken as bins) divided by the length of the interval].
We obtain -0.5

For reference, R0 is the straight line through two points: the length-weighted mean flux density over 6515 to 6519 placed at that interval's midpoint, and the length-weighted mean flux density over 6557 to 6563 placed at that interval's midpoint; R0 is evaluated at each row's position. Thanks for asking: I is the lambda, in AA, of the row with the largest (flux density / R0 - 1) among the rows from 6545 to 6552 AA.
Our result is 6548.47 AA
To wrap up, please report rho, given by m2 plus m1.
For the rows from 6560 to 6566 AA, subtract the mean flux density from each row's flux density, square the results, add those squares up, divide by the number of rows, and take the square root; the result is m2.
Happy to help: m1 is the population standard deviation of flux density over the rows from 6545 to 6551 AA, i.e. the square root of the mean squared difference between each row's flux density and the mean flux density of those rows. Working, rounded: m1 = 1.3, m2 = 3.4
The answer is 4.7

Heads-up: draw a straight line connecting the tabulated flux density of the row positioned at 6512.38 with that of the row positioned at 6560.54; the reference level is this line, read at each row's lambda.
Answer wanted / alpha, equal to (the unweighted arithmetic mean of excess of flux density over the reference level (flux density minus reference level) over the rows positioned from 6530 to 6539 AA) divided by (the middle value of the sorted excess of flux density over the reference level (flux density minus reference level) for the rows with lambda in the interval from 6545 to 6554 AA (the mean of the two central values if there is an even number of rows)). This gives 1.21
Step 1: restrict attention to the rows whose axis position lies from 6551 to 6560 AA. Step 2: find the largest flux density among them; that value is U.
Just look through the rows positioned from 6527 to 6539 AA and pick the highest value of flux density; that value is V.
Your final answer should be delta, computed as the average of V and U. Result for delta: 22.5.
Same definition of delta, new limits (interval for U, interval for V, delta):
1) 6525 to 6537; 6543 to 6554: 22.5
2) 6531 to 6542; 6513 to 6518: 21.3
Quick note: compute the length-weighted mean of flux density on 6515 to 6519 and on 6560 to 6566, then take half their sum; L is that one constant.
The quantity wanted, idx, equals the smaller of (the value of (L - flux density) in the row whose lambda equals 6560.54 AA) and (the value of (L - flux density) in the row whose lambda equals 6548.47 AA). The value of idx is -2.3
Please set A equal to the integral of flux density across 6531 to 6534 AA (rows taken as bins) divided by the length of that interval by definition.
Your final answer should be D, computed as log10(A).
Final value 1.30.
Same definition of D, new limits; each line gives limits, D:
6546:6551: 1.29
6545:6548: 1.27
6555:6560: 1.26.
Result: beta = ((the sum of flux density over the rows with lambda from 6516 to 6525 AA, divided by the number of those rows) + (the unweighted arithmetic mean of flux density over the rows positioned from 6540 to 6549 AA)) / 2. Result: 20.1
